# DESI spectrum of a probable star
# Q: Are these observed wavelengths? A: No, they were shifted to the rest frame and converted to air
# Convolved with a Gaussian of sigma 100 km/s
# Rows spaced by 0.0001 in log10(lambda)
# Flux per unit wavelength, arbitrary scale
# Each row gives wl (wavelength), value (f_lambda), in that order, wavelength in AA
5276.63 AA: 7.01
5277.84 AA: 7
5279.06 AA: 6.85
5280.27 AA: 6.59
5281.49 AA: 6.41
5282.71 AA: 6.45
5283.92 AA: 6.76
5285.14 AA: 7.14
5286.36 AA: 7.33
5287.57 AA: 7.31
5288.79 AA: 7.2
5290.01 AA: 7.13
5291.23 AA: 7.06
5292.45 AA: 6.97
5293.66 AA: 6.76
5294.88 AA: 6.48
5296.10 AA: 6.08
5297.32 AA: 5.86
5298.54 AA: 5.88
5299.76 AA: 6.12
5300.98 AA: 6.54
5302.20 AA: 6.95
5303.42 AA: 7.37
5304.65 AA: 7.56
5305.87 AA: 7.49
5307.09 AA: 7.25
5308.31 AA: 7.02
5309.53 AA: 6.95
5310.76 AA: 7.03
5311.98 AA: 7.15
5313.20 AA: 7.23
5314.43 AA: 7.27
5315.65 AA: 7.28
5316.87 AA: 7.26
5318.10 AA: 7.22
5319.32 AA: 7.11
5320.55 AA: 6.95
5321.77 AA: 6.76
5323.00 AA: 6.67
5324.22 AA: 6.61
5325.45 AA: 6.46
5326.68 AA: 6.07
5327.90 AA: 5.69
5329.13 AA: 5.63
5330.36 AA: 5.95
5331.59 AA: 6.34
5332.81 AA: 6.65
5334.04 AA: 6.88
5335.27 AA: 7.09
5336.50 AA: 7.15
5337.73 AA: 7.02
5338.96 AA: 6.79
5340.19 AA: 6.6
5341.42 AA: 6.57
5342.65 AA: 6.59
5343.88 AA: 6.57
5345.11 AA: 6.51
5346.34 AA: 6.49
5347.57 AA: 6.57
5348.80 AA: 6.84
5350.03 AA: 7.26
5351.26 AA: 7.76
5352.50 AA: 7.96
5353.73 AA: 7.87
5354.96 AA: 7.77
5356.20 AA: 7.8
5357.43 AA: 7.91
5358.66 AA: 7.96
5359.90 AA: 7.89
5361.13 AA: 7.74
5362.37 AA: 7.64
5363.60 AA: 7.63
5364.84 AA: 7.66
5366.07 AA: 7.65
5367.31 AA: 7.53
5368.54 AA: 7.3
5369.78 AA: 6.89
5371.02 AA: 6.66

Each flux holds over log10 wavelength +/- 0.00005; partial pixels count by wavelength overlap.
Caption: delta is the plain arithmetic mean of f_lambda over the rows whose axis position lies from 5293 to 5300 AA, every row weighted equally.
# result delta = 6.2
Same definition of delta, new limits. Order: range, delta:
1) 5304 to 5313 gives 7.2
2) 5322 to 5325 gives 6.6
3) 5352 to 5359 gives 7.9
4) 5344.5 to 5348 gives 6.5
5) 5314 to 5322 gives 7.1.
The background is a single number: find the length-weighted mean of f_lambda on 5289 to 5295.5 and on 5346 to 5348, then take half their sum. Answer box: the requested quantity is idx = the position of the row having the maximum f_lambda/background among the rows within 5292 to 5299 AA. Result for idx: 5292.45 AA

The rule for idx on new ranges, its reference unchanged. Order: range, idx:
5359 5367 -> 5359.90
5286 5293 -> 5286.36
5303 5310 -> 5304.65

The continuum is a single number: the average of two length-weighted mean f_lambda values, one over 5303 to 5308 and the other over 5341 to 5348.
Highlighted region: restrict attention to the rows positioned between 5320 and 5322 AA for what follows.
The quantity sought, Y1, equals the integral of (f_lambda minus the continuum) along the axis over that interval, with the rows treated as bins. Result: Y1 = -0.2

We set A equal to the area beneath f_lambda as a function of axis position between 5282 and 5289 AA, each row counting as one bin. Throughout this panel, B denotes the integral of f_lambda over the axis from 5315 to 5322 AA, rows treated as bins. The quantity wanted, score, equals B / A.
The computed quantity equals 1.02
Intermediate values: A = 49.1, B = 50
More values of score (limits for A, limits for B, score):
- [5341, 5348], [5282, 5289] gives 1.07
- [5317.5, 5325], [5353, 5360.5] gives 1.14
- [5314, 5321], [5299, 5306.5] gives 1.04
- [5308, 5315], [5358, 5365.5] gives 1.17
